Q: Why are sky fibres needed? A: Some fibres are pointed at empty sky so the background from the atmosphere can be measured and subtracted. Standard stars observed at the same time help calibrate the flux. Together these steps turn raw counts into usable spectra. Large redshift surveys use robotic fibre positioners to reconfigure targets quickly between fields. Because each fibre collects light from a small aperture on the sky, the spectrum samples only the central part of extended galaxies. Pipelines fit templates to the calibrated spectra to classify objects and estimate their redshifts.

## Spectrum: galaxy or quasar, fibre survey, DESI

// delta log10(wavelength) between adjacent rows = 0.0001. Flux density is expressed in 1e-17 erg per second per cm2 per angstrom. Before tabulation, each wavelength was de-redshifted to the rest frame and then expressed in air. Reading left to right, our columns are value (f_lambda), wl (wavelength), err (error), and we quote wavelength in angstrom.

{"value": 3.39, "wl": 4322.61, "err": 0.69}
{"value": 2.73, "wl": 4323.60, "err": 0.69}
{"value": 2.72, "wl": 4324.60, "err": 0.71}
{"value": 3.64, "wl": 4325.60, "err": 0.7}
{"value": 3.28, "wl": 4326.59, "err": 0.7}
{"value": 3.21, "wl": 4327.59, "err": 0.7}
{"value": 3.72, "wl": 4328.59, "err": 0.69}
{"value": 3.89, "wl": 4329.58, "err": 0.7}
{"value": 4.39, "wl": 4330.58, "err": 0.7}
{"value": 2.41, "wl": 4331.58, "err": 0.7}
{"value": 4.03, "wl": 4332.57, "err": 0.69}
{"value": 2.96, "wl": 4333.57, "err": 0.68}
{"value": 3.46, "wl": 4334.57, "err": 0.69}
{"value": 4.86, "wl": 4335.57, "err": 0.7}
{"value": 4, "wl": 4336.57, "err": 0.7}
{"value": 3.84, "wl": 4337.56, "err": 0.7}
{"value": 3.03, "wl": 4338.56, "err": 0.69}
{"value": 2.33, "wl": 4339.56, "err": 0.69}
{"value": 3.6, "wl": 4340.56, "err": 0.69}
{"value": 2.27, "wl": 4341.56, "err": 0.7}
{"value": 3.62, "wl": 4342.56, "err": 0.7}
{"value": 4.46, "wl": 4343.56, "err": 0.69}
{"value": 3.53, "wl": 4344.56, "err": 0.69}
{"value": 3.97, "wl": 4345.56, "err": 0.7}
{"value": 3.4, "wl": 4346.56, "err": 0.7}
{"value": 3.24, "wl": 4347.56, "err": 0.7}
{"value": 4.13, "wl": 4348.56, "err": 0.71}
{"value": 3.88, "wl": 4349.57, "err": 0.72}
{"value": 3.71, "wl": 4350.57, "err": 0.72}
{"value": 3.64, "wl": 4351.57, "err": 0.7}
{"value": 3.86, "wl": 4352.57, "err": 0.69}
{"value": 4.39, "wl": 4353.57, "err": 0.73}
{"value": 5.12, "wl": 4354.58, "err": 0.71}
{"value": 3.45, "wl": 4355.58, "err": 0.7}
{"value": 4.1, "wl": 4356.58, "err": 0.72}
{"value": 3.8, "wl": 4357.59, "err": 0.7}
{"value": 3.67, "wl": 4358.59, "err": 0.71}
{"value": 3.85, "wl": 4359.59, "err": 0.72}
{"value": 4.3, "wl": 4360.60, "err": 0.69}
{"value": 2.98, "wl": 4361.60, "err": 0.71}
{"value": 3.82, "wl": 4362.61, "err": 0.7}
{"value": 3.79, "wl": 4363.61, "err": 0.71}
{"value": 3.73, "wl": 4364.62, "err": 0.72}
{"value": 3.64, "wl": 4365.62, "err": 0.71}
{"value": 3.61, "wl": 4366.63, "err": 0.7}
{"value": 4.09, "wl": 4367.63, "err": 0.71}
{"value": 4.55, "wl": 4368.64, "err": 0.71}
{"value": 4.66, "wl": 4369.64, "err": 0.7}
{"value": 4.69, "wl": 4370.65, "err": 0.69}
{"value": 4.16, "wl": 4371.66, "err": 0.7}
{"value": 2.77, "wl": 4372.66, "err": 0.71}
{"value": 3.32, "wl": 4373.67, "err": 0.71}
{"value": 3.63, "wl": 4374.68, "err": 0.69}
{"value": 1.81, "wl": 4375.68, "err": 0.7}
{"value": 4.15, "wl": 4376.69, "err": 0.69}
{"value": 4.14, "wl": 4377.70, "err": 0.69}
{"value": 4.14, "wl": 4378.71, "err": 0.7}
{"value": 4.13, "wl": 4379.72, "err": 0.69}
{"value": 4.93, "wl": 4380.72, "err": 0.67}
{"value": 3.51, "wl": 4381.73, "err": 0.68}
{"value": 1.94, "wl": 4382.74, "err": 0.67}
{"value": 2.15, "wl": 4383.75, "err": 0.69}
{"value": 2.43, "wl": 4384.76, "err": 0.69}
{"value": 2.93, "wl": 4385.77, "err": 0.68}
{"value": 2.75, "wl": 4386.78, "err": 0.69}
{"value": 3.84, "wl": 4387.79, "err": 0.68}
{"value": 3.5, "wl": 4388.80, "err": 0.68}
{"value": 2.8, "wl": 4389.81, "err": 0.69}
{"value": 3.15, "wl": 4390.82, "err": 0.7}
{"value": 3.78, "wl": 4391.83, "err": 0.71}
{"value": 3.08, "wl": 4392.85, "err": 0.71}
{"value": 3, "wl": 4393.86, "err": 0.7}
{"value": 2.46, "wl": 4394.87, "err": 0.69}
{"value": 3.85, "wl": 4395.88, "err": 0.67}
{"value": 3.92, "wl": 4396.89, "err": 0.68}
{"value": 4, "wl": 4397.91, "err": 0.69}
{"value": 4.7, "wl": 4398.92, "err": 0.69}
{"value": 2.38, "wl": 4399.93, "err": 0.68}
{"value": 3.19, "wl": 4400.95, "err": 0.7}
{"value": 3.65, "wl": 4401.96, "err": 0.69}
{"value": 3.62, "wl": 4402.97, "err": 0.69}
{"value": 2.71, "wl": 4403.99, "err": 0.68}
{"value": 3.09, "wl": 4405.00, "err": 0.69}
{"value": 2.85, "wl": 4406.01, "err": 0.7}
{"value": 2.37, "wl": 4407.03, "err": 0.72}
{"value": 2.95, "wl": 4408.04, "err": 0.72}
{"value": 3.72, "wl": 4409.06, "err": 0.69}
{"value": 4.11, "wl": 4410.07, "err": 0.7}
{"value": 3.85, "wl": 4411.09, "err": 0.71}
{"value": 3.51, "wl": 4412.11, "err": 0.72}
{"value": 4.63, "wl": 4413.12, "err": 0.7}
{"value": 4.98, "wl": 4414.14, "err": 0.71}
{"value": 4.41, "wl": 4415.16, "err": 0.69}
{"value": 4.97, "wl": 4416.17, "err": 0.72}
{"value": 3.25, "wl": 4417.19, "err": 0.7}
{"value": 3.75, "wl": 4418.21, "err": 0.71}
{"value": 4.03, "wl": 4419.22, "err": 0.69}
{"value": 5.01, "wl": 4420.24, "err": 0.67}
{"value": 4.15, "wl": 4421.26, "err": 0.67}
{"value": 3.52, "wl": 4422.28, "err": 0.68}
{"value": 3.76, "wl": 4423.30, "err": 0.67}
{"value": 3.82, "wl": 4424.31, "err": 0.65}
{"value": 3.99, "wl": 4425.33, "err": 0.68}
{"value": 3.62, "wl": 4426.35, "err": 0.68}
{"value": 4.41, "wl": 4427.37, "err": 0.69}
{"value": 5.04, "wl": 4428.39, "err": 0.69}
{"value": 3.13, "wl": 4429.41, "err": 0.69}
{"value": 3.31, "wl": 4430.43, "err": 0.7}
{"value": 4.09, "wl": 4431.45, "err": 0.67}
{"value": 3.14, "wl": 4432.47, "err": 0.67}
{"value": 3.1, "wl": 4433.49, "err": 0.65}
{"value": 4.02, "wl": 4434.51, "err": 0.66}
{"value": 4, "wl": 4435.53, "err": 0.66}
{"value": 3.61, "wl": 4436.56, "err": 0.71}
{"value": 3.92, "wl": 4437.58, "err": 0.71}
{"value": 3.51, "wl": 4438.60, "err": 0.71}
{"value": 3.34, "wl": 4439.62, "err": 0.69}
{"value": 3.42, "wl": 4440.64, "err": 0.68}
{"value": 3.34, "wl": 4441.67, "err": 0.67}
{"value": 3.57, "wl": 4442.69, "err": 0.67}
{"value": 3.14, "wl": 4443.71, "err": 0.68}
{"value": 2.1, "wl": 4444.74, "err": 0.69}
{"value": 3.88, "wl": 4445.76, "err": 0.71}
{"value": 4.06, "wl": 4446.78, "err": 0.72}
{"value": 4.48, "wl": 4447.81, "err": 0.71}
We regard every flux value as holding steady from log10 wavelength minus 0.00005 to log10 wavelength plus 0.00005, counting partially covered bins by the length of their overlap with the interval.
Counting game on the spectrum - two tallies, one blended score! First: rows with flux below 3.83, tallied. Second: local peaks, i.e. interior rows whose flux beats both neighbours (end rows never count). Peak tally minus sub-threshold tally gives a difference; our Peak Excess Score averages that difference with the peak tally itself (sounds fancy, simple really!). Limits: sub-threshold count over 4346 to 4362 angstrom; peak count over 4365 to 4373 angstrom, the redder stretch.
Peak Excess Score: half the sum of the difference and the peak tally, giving -3.0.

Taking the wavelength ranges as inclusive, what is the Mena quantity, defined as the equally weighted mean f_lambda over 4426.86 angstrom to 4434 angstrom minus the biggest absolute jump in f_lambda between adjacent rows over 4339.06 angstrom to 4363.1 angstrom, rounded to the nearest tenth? 2.1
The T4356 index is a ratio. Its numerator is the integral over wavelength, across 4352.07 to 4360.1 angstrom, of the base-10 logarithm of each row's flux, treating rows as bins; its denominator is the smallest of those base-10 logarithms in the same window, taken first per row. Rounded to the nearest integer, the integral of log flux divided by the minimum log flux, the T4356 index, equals 9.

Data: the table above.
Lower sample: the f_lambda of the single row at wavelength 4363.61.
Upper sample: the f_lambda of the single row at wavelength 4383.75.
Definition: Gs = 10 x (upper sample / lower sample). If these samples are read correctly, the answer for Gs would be 5.7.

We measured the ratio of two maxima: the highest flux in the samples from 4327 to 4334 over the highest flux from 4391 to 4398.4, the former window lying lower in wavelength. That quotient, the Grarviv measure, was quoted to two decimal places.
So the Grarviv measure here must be 1.10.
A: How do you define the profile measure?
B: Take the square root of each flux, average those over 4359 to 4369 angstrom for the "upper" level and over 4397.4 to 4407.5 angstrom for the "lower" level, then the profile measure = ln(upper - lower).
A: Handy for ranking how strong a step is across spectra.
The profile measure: -1.8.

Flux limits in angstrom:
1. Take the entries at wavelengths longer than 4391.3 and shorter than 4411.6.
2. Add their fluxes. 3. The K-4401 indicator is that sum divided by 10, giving 6.7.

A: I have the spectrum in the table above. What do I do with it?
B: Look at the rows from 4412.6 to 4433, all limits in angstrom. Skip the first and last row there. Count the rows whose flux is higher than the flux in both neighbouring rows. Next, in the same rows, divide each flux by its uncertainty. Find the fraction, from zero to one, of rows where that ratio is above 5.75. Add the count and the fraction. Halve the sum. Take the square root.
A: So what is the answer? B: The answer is 1.82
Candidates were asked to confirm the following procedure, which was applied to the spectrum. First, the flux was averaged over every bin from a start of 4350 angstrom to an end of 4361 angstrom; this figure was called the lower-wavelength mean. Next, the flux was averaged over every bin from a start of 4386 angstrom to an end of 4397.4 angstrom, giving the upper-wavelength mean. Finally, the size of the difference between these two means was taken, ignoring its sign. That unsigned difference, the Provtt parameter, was 0.7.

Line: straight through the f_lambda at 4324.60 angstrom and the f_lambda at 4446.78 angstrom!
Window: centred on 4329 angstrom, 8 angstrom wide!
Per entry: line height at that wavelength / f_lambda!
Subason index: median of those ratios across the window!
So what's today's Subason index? 0.75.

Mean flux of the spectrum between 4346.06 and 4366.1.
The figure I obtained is 3.8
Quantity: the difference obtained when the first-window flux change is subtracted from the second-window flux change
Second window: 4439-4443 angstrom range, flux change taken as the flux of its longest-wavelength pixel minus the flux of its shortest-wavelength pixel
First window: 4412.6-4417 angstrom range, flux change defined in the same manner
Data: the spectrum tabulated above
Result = 0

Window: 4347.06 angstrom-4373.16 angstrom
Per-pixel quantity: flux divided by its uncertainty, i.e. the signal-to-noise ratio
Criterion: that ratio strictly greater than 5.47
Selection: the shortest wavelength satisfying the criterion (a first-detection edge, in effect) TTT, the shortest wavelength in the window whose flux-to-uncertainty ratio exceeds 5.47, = 4348.56 angstrom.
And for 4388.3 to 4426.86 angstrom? 4395.88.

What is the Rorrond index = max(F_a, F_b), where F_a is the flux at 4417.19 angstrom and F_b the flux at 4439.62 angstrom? 3.3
